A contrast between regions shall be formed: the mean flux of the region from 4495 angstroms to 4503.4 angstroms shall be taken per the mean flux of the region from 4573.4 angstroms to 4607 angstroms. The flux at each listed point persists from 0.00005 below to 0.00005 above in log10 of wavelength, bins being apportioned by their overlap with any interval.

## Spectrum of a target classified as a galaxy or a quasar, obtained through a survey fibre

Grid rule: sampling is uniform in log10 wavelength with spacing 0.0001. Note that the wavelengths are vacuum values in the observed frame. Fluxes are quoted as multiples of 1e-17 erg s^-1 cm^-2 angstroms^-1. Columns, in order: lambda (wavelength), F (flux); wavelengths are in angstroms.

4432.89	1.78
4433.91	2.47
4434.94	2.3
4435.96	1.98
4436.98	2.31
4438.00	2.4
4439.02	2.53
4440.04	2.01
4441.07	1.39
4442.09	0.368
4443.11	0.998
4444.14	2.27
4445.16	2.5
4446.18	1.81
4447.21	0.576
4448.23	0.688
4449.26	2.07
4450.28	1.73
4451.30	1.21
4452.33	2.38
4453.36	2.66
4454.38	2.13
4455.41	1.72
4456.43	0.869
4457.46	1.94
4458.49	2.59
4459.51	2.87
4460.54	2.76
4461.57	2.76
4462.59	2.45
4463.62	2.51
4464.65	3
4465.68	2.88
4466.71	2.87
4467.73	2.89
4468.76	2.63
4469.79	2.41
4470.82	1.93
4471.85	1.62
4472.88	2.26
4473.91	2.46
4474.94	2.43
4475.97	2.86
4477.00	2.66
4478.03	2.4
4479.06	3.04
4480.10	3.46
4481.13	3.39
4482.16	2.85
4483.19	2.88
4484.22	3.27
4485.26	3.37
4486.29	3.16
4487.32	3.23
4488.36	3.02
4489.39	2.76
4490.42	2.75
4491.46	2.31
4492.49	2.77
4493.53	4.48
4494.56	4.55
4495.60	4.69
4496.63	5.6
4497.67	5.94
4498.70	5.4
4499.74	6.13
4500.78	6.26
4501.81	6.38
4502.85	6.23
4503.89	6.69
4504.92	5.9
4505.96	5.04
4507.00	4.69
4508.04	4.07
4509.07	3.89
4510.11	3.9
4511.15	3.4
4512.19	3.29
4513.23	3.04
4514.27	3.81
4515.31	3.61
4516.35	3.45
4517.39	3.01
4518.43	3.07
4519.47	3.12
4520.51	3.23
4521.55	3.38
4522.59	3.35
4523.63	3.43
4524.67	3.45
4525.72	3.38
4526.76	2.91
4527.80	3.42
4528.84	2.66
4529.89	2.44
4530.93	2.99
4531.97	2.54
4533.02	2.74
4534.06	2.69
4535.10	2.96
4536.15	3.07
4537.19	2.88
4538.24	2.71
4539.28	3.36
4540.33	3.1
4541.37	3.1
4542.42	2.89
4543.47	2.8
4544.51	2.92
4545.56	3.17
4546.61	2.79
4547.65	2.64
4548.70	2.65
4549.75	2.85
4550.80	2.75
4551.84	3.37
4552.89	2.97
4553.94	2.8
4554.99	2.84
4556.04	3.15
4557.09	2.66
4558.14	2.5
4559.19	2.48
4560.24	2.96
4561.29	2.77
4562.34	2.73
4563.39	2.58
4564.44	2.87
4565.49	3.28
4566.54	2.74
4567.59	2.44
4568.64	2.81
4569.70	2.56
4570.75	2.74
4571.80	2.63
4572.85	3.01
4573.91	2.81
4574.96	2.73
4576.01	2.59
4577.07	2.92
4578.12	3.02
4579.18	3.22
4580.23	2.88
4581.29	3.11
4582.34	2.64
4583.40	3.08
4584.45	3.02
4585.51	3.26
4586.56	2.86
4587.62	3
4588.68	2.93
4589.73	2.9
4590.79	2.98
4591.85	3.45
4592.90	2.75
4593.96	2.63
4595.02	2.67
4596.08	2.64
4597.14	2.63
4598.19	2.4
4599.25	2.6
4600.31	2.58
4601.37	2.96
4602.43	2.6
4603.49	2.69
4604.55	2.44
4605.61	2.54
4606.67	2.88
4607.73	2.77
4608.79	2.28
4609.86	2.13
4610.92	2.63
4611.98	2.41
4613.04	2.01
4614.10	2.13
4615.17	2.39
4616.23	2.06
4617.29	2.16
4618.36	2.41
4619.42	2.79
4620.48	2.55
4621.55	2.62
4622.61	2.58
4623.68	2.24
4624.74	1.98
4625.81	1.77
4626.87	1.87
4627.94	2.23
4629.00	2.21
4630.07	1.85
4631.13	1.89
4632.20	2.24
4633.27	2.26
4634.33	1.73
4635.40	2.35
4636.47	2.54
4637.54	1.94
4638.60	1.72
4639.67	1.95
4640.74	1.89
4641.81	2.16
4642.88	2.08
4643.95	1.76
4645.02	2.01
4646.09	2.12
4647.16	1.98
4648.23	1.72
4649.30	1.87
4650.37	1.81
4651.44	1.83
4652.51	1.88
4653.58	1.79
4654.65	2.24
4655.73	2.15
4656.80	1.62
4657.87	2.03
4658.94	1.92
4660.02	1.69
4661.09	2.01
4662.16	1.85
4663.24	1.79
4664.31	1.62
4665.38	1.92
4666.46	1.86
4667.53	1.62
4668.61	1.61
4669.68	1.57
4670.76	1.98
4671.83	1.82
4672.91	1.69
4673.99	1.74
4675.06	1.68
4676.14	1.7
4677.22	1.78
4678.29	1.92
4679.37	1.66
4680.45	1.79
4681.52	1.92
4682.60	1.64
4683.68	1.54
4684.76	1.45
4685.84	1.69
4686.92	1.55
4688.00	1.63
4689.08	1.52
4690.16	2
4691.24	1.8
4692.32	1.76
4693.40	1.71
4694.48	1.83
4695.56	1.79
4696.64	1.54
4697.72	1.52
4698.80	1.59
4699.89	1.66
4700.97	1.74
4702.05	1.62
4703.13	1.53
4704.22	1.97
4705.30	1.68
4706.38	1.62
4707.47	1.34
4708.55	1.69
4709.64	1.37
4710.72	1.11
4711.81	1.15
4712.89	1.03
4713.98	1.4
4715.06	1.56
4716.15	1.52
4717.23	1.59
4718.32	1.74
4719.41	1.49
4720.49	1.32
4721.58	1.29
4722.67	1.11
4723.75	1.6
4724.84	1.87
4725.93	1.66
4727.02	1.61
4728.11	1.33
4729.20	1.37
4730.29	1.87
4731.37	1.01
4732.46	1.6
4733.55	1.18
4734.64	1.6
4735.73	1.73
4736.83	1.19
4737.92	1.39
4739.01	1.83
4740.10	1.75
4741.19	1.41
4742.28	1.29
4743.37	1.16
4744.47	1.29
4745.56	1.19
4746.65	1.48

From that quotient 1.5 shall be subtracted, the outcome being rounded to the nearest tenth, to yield 0.6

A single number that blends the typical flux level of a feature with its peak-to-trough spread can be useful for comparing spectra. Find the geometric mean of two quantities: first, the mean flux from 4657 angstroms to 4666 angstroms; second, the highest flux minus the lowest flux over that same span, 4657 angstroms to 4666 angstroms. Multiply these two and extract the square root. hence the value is 0.87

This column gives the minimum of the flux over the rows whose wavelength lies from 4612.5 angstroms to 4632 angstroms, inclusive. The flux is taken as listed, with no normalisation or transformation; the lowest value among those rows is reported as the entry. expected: 1.77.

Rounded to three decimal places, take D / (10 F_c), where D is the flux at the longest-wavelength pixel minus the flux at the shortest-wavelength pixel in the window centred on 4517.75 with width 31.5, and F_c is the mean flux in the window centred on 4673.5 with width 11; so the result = -0.200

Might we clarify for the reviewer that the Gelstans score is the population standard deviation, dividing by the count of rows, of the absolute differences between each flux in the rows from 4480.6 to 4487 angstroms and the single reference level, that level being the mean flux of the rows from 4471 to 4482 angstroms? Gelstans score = 0.217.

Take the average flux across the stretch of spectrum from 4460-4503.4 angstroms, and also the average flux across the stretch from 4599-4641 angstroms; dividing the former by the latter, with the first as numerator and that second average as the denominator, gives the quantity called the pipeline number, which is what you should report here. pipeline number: 1.5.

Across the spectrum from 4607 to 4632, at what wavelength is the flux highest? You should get 4619.42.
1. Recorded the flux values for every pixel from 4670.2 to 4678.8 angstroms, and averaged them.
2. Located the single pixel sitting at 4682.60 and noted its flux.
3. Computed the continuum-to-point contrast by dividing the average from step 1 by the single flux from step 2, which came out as 1.1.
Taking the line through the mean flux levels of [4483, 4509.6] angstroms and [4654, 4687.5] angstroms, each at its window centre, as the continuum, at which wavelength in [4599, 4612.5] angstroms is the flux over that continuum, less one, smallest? 4609.86 angstroms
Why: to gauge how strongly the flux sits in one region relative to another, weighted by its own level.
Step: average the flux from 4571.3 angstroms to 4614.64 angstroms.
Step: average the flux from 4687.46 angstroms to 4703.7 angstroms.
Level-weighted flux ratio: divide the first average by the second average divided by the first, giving 4.5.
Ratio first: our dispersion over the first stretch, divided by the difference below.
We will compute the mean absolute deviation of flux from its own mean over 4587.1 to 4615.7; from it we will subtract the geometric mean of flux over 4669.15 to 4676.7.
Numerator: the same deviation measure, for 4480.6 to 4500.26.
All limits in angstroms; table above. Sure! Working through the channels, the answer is -0.70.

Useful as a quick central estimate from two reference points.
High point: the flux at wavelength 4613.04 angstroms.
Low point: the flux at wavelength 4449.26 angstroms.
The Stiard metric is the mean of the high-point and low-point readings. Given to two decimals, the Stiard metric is 2.04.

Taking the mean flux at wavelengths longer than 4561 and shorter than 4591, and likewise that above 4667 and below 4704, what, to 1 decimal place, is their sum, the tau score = 4.6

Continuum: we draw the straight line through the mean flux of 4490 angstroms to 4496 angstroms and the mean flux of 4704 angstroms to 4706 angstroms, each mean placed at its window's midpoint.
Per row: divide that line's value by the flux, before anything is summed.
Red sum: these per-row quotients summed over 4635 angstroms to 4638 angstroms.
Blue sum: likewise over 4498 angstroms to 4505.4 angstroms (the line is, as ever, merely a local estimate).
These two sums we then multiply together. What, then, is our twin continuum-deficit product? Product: 13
